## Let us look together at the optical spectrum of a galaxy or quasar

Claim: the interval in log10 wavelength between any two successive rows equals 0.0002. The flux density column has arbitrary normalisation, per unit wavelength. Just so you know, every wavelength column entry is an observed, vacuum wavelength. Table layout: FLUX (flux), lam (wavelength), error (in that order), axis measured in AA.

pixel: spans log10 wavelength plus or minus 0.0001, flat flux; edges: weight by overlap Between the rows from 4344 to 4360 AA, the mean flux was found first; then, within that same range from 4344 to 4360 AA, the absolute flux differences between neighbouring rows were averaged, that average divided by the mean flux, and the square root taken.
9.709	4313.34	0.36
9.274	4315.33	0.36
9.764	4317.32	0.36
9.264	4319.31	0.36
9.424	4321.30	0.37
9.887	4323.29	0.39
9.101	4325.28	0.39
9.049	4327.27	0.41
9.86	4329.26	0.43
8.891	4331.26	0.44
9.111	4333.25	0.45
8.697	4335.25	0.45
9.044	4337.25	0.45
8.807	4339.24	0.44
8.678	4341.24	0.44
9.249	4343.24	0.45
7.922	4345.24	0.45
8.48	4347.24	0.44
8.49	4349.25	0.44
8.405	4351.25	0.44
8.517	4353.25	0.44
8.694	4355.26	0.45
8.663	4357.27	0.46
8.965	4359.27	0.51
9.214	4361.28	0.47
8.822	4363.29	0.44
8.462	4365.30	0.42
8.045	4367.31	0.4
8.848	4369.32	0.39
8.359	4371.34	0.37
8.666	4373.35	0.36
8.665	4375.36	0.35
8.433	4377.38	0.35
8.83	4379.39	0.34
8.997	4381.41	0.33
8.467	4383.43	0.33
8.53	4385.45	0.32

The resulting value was 0.146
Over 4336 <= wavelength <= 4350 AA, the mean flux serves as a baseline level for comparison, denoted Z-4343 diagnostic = 8.67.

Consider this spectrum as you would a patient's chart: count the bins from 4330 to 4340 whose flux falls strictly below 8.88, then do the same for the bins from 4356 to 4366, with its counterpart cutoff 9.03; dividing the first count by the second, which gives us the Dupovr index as 0.5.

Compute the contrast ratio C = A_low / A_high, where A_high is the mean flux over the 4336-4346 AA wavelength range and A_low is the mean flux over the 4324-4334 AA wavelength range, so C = 1.053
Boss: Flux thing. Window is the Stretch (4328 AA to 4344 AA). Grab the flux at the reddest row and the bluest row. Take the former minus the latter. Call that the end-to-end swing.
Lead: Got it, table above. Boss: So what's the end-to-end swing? -0.6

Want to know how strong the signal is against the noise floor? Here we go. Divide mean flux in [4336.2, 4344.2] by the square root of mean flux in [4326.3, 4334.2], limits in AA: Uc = 2.94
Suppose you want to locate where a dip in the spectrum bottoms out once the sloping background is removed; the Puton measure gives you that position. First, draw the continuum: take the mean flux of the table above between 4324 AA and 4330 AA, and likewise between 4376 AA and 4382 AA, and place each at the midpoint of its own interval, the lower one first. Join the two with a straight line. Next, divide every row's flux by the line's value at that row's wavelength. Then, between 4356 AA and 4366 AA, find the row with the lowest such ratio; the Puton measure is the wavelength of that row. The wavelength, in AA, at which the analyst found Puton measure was 4365.30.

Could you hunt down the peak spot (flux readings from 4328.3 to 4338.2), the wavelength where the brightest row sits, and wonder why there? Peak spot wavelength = 4329.26 AA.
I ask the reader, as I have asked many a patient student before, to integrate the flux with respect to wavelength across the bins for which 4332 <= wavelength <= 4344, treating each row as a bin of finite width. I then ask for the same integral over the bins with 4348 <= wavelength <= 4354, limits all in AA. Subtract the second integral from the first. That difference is 56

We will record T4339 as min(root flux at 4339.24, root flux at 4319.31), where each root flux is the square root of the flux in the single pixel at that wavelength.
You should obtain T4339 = 2.97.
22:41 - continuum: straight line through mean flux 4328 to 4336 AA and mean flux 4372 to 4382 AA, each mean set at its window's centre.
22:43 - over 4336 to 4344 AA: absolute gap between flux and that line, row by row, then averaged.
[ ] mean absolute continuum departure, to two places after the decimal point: 0.23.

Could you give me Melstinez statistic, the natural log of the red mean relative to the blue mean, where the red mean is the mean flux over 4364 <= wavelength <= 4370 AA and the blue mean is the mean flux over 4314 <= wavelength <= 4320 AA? -0.11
